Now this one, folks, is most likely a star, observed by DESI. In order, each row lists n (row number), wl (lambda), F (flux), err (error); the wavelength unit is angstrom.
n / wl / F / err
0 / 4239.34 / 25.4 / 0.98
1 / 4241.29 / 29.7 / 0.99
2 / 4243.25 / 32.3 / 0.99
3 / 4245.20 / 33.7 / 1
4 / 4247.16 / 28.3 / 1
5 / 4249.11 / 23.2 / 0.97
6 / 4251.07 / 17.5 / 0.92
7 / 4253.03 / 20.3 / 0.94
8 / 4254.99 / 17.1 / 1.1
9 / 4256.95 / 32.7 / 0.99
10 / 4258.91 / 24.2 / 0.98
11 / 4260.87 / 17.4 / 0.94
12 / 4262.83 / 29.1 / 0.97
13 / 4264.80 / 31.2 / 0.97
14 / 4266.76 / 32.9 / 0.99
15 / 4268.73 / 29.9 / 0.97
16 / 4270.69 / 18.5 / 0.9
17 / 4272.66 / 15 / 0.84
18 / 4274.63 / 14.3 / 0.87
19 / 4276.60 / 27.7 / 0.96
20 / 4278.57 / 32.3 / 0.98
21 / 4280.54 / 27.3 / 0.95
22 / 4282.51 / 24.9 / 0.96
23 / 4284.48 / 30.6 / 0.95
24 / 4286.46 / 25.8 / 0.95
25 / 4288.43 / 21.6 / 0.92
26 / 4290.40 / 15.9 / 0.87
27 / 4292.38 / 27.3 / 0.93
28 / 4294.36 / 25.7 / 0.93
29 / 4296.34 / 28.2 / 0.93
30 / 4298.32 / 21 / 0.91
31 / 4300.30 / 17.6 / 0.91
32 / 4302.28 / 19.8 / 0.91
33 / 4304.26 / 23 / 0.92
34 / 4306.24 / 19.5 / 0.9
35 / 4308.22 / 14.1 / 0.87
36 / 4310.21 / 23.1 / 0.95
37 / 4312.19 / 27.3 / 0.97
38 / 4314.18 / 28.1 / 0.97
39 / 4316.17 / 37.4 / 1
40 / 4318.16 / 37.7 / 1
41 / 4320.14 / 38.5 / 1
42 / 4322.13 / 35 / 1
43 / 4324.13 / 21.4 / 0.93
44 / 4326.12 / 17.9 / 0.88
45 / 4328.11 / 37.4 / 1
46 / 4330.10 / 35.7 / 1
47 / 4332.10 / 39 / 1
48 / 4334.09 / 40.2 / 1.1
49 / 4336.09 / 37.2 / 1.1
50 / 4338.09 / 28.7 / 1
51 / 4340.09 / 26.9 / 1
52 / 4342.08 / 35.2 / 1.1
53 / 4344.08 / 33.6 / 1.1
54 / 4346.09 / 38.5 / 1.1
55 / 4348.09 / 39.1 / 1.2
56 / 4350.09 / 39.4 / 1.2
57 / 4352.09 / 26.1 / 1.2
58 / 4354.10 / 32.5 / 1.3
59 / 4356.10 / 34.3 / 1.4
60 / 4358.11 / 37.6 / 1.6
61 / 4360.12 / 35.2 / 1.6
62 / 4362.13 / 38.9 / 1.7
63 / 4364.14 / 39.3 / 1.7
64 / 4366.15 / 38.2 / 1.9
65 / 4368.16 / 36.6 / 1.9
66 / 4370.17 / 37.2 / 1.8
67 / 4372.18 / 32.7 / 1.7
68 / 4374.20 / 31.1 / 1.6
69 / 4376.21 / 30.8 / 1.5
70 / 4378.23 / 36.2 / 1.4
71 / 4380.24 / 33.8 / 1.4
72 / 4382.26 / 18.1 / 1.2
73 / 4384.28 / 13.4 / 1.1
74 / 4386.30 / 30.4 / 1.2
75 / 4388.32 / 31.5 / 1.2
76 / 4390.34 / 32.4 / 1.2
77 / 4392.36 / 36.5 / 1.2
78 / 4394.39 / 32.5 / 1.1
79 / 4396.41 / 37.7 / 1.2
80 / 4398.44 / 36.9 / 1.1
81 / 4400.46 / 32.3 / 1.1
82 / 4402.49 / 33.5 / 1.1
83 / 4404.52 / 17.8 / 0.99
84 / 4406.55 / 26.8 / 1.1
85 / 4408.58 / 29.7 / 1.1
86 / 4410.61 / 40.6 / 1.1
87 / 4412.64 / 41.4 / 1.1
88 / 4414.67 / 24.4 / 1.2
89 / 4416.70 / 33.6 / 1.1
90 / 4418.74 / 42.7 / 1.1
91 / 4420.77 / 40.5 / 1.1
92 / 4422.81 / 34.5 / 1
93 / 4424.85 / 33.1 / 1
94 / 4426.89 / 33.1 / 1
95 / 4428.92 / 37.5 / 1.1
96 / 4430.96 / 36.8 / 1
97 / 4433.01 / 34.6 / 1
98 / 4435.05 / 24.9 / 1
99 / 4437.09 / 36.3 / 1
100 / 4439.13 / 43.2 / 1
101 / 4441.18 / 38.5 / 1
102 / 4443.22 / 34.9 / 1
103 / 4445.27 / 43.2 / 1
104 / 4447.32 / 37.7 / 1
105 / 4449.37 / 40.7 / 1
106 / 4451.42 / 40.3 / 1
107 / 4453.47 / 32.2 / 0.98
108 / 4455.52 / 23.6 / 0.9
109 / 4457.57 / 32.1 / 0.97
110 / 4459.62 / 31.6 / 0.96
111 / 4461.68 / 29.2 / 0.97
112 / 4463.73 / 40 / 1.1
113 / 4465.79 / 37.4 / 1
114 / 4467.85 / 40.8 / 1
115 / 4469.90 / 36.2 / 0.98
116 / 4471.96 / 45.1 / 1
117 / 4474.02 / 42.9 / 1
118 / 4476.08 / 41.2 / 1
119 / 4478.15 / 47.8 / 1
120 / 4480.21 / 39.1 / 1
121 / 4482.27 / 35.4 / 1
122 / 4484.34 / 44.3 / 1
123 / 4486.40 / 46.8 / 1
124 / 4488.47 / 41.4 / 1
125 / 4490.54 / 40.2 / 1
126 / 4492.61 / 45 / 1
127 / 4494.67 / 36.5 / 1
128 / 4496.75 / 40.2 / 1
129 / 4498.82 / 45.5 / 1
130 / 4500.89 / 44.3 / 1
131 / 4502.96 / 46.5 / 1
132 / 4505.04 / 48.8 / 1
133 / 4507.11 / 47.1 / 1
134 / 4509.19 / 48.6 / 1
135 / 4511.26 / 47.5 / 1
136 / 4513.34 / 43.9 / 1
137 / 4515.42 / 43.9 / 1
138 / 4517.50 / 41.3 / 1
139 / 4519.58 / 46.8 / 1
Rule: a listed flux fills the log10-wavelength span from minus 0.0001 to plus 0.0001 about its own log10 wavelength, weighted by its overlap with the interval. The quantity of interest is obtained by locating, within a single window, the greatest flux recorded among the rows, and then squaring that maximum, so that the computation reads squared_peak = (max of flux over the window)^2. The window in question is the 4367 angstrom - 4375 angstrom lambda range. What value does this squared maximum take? 1384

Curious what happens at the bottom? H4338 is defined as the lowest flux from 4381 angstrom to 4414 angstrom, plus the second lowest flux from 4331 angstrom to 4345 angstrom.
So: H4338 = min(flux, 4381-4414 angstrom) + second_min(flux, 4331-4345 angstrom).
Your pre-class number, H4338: 42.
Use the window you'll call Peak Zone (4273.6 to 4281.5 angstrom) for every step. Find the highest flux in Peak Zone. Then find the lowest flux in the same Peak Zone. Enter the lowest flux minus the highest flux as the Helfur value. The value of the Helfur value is -18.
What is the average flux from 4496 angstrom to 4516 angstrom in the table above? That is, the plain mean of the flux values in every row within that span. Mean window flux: 46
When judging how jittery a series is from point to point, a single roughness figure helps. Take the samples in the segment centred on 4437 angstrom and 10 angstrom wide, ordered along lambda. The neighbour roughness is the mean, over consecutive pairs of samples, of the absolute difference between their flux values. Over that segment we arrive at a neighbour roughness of 8.2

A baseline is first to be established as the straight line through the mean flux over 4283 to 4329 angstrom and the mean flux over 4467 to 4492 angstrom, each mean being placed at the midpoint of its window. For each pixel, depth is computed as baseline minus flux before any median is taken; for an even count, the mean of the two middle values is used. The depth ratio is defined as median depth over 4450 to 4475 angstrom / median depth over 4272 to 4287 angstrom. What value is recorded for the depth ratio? -1.4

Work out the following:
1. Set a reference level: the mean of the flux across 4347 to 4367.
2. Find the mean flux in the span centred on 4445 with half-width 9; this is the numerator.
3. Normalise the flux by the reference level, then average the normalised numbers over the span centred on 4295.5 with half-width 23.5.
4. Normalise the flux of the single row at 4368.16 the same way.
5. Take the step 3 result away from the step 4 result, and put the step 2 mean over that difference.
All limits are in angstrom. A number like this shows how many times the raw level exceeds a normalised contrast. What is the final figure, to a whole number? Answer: 114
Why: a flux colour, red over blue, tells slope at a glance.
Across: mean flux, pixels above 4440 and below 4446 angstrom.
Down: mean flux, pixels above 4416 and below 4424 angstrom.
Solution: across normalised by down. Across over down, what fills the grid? 1.0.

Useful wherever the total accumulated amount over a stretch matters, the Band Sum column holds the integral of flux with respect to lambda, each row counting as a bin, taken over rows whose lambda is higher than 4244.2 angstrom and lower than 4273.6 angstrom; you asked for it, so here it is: 728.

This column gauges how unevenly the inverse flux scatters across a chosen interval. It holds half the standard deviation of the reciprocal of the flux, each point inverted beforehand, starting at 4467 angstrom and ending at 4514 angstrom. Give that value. 0.0011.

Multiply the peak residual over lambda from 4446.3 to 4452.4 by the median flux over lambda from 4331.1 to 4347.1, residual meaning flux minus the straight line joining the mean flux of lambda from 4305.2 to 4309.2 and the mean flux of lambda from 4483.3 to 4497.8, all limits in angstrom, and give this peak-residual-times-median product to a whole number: 156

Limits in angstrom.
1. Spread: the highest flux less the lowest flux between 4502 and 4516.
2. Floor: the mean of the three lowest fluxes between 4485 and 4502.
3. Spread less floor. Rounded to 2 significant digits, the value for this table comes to -34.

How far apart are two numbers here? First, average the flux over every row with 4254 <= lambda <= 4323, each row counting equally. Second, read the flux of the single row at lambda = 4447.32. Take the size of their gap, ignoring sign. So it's 12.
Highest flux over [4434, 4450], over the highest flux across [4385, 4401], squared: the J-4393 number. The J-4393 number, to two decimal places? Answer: 1.31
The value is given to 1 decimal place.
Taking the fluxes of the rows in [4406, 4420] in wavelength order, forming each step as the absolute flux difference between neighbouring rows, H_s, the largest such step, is 17.0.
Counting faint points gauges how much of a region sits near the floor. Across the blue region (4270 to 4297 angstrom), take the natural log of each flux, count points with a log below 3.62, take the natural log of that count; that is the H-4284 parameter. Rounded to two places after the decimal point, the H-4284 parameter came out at 2.64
